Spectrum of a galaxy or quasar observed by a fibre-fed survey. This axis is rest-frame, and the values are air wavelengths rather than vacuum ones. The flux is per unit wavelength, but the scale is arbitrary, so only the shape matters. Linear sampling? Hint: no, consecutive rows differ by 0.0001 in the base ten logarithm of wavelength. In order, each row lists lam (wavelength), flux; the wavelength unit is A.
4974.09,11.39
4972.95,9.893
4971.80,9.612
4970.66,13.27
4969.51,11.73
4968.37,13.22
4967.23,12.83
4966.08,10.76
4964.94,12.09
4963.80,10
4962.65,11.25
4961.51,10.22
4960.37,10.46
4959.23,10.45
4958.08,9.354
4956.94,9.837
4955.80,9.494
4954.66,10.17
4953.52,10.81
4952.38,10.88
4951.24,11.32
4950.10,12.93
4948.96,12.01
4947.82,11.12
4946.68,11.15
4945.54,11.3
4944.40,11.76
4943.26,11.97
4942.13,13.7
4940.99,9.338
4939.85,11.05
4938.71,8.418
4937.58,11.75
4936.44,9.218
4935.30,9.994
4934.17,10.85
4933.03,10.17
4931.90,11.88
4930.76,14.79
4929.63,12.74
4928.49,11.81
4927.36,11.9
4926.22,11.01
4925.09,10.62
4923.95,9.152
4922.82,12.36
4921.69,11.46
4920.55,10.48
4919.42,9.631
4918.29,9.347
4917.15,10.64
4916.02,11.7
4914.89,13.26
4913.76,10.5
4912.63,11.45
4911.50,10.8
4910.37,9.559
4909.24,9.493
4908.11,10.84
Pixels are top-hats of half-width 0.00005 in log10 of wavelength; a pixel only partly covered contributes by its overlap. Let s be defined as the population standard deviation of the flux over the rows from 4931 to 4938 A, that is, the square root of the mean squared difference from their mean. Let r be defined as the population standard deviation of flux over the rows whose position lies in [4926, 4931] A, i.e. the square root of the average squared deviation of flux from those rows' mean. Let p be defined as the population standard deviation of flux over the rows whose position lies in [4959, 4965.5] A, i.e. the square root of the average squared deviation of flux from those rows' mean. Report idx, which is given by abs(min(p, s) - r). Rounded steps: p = 0.7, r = 1.29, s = 0.96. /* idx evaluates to 0.58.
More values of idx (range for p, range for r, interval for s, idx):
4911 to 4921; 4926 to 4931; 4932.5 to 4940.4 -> 0.24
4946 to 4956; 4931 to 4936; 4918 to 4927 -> 0.19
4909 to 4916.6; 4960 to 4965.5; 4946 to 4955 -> 0.01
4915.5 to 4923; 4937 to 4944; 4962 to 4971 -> 0.72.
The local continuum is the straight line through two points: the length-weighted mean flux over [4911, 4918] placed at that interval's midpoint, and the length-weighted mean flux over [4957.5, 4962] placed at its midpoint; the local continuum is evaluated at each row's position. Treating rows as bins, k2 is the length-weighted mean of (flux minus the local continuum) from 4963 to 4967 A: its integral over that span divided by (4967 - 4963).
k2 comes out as 1.2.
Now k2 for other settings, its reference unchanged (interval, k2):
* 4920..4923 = 0.2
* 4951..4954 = 0.7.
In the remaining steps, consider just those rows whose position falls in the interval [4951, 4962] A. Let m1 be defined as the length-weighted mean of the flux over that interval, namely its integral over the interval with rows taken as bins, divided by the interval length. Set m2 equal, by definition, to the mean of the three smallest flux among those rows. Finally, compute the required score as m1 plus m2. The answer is 19.8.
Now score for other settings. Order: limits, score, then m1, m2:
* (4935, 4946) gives 19.9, 10.9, 9.0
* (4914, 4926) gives 20.2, 10.9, 9.4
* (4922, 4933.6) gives 21.6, 11.6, 10.0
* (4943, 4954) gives 22.4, 11.5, 10.9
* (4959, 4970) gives 21.6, 11.3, 10.2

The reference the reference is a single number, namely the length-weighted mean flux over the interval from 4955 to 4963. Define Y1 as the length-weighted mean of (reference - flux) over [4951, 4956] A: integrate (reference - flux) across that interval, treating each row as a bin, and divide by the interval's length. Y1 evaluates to -0.4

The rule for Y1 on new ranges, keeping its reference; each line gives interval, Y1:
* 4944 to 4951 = -1.6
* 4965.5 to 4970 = -2.0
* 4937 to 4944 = -0.9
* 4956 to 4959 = 0.4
